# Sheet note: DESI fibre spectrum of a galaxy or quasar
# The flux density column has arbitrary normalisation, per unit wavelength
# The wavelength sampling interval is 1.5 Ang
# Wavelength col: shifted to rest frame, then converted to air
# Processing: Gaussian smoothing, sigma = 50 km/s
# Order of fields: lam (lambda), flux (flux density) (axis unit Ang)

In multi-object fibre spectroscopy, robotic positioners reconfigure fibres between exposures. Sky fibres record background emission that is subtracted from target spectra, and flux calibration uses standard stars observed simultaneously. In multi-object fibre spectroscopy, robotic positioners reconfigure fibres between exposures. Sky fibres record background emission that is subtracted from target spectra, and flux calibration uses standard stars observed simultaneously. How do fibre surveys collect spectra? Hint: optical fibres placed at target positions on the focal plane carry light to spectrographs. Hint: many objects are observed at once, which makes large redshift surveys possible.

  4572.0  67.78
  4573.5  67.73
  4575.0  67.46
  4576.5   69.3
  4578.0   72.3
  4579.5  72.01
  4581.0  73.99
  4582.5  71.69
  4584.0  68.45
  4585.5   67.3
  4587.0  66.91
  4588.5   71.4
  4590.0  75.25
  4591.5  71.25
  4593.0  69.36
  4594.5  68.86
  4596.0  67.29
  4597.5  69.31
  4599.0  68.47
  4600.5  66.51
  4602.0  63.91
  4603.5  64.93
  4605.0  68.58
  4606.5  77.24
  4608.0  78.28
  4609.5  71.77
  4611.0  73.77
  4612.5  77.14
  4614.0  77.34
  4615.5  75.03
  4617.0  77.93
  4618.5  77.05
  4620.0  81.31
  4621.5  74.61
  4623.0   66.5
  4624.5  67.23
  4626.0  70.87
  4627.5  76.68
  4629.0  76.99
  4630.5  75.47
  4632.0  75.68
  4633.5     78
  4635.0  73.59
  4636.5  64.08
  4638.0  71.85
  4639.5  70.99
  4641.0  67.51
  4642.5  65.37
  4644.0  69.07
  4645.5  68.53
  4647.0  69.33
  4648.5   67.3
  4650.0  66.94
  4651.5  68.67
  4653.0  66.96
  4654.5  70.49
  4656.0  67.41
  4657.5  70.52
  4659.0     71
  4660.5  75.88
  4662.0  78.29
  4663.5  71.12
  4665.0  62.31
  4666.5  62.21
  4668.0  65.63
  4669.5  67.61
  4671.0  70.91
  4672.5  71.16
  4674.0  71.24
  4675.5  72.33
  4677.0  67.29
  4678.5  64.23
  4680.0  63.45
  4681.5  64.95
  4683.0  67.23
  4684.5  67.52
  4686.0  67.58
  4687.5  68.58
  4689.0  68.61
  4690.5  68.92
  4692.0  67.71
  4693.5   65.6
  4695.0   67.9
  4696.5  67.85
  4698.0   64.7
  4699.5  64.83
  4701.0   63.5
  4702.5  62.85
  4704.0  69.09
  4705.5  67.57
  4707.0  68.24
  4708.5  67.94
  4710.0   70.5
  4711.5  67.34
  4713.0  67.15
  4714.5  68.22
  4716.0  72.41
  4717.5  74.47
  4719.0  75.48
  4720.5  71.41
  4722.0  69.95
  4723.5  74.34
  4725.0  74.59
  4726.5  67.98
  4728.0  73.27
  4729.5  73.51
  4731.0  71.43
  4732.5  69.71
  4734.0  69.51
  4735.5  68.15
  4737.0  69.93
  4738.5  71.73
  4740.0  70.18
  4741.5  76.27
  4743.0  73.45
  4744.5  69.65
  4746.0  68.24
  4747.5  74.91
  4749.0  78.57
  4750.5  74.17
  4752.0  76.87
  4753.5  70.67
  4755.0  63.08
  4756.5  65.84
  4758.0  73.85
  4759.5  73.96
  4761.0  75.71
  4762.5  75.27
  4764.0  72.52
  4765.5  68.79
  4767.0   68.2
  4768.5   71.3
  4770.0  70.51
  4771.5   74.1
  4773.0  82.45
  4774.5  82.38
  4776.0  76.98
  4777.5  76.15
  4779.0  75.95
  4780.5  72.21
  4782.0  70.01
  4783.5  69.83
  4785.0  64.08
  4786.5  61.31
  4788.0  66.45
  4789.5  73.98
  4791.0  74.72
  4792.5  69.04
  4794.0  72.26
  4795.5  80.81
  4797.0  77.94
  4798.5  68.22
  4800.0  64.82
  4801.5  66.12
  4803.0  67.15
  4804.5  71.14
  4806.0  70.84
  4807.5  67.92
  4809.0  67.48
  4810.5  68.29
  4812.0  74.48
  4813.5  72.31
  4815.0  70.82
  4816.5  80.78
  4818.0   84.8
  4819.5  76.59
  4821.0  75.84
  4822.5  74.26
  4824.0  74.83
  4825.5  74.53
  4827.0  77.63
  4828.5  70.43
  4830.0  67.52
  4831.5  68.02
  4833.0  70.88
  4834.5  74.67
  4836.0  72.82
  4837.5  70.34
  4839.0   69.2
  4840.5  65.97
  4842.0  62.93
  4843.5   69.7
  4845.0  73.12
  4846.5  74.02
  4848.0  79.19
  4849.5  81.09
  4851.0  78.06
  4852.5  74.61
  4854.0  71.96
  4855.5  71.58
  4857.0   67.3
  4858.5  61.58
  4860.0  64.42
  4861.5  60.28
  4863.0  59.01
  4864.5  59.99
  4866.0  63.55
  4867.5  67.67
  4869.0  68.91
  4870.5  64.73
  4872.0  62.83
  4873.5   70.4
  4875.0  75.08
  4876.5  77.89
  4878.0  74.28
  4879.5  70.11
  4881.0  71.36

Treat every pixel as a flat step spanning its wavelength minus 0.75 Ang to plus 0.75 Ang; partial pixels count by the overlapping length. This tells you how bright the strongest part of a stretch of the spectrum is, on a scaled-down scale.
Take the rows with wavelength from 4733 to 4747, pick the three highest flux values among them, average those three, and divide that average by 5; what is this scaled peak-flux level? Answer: 14.8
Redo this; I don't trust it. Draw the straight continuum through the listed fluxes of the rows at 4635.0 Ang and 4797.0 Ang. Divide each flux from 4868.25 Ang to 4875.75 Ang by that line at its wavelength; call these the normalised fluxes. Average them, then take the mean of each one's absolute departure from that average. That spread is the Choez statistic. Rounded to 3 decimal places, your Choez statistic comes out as 0.046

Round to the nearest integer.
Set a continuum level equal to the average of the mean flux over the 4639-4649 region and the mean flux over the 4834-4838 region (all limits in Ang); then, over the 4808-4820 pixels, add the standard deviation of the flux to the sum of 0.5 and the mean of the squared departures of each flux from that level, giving 54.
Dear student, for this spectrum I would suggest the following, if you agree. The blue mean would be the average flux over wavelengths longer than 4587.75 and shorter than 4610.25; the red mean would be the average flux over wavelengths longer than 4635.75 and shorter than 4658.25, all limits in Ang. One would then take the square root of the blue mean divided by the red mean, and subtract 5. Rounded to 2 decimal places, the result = -3.99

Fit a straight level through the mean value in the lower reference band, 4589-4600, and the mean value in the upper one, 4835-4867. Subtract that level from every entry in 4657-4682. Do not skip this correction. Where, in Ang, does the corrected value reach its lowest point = 4666.5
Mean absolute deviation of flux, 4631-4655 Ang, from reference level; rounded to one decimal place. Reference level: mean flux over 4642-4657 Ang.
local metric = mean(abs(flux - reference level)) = 2.9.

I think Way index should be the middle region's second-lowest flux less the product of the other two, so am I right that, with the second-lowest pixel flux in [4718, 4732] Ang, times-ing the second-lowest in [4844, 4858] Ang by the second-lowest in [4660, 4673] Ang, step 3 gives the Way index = -4390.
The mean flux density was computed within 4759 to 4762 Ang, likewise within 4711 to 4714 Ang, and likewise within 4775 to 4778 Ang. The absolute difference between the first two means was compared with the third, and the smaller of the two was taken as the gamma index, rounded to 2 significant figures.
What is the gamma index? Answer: 7.6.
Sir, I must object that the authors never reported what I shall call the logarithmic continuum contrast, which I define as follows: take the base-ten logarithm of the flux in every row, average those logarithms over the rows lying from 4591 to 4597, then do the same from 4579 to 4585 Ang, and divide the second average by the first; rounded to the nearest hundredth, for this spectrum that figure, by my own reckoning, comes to 1.01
